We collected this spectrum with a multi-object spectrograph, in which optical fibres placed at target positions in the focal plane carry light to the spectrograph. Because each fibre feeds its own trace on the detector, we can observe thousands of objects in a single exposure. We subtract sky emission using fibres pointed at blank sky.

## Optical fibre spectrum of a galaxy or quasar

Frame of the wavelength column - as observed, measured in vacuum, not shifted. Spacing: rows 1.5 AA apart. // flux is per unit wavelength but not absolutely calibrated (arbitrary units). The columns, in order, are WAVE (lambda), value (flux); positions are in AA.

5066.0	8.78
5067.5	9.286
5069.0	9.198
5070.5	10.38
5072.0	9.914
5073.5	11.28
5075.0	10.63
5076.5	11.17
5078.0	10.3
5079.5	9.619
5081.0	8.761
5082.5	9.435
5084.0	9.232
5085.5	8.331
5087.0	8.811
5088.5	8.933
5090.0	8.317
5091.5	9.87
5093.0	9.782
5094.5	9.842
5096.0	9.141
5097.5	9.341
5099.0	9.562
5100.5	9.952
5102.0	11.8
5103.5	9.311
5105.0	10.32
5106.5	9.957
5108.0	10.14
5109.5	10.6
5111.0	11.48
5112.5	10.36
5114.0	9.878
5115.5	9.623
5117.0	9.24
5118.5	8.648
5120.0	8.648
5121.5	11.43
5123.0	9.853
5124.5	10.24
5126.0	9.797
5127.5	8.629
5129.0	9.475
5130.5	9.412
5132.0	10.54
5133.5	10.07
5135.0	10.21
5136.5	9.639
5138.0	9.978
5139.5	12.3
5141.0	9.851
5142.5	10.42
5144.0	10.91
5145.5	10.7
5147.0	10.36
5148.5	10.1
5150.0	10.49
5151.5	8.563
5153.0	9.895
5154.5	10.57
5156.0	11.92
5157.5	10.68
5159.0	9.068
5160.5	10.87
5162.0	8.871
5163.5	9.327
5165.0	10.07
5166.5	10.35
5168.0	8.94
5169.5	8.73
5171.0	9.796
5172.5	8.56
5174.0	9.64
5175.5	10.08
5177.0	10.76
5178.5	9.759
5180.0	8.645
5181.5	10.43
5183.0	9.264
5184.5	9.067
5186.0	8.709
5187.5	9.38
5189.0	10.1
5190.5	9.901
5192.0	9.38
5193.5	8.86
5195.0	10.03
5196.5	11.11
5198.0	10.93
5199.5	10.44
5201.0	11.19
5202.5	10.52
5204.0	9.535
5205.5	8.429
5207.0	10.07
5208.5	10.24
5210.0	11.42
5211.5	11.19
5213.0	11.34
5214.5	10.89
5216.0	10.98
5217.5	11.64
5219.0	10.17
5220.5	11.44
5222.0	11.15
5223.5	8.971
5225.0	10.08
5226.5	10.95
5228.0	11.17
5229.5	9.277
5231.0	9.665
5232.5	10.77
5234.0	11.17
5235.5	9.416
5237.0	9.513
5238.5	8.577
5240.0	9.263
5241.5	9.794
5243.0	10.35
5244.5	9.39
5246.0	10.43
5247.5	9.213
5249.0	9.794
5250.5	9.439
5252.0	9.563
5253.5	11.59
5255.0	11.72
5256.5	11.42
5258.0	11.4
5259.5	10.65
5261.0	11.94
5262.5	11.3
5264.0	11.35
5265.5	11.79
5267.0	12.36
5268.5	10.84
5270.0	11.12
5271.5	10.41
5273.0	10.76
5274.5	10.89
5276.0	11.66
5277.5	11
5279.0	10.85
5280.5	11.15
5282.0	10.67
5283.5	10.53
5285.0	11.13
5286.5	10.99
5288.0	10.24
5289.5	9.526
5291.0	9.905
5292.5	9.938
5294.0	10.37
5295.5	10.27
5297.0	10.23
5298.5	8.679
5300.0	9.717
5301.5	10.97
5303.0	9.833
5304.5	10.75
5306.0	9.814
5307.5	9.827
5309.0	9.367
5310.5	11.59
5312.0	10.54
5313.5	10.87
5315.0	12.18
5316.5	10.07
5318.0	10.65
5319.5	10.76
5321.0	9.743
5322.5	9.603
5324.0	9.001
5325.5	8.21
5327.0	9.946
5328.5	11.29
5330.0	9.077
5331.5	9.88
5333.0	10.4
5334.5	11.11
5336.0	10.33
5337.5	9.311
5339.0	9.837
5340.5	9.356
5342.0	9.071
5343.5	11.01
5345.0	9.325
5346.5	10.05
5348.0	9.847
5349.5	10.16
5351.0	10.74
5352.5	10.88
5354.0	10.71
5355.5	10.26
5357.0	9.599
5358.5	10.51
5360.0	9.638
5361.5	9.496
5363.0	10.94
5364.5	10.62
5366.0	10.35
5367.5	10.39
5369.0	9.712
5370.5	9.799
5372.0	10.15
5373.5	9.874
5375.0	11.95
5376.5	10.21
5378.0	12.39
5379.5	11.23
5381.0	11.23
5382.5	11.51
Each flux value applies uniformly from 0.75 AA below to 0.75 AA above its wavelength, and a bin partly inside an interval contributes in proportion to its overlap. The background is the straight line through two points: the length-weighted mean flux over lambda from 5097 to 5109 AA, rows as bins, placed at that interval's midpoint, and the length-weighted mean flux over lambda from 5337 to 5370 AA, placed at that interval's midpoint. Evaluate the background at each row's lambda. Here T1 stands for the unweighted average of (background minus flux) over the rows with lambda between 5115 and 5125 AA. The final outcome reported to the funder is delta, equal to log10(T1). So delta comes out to -0.39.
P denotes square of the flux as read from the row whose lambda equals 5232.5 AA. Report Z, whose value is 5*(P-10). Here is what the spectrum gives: 530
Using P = 116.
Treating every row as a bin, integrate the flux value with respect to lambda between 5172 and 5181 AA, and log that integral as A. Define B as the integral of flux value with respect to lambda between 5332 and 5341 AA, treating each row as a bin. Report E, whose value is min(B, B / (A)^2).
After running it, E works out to 0.0121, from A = 87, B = 91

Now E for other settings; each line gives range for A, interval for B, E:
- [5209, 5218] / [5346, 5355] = 0.0092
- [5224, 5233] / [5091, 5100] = 0.0101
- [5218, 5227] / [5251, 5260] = 0.0112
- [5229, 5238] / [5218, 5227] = 0.0118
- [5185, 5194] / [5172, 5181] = 0.0121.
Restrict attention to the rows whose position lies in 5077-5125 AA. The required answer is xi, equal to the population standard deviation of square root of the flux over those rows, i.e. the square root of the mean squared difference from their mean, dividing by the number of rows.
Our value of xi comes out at 0.134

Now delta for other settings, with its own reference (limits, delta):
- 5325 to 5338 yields -0.87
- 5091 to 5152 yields -1.20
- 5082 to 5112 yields -0.44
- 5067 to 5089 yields -0.41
